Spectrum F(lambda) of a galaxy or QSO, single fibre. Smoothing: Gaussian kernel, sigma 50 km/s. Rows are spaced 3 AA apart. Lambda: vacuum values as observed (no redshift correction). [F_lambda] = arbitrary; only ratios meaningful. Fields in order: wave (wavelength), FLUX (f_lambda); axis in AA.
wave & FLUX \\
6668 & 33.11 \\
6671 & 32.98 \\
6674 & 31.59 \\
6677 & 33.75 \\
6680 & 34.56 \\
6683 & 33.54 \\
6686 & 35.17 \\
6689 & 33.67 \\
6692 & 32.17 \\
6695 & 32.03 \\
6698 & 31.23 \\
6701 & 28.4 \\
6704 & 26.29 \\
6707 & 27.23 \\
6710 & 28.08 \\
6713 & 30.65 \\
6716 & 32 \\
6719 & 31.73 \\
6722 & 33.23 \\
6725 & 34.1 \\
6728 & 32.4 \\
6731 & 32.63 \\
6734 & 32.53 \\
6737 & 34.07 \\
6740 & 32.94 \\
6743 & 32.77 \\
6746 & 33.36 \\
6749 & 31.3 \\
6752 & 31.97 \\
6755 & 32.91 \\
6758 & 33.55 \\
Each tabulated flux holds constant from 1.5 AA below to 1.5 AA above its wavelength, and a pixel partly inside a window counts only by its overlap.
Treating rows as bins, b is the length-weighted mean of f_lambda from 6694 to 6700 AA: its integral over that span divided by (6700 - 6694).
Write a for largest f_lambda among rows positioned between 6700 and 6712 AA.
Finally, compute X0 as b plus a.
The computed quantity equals 59.7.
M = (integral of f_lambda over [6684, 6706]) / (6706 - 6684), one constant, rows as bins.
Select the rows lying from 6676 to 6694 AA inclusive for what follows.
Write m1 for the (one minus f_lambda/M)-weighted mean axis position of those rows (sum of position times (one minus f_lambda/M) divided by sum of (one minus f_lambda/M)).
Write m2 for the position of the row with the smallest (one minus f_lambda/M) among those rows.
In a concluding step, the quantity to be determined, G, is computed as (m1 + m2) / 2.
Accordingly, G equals 6684.8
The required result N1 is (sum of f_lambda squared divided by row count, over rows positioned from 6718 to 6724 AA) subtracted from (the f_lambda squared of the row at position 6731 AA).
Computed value 9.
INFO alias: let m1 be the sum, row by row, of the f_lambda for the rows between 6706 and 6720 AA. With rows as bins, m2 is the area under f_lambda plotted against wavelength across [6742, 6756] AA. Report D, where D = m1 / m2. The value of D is 0.33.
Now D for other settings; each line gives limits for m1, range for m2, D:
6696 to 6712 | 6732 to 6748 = 0.27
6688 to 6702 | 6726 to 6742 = 0.30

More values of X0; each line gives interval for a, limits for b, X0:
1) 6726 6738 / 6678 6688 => 68.4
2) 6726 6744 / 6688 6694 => 66.9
